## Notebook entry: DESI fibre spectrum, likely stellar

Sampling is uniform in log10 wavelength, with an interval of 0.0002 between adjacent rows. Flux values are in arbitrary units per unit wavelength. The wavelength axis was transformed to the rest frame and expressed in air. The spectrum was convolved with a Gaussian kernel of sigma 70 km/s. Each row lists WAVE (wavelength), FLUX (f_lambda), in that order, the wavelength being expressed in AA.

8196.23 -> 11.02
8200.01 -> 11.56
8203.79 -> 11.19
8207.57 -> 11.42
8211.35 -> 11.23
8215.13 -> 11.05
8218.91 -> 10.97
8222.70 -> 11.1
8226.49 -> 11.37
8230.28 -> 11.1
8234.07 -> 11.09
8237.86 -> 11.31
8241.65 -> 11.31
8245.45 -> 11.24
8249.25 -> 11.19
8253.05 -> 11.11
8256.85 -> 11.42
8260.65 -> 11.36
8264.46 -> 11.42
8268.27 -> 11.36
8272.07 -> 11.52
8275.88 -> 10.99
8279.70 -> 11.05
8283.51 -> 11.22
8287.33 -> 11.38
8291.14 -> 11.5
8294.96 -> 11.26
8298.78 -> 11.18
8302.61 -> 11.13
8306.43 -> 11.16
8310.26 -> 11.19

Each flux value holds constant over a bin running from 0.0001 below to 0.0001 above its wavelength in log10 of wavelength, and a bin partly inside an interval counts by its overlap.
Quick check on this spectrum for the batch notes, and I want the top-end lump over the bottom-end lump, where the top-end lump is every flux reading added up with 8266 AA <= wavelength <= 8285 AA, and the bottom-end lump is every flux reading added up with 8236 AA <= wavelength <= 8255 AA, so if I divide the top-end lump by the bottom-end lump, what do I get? 1.00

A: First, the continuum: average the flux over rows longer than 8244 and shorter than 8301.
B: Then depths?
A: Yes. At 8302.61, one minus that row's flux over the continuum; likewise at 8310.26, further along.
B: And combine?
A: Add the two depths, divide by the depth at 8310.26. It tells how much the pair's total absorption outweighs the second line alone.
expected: 2.7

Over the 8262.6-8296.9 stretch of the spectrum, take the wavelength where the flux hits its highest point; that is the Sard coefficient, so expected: 8272.07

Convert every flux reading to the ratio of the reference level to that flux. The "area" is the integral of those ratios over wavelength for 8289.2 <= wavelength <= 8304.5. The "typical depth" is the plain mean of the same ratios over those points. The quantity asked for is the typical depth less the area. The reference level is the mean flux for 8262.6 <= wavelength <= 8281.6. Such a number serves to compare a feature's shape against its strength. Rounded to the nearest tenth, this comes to -14.3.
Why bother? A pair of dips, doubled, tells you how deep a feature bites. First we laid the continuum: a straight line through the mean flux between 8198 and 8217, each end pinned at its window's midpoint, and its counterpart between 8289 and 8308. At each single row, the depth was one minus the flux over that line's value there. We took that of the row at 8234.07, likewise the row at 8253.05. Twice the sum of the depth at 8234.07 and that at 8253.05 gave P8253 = 0.06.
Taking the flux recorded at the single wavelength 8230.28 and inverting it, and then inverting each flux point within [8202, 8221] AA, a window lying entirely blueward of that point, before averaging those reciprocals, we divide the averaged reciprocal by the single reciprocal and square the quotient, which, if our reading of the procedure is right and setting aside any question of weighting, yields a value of 0.988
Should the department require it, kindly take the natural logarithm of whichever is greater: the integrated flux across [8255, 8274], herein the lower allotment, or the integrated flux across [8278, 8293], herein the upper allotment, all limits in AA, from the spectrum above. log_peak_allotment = 5.38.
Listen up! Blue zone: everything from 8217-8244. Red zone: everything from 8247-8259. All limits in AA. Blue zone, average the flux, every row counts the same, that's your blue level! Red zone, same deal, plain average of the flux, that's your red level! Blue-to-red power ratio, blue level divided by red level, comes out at 0.99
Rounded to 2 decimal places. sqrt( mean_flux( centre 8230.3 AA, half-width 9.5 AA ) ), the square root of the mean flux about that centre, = 3.35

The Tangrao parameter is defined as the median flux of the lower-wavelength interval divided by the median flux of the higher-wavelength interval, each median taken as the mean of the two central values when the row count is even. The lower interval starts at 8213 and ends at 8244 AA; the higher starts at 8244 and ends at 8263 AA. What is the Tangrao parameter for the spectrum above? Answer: 0.99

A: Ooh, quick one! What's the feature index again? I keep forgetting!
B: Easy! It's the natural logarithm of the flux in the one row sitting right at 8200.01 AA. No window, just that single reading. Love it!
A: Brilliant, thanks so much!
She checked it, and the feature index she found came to 2.45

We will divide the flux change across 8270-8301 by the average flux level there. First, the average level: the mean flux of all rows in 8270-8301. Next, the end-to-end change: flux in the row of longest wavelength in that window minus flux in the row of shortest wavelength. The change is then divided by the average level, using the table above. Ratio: -0.030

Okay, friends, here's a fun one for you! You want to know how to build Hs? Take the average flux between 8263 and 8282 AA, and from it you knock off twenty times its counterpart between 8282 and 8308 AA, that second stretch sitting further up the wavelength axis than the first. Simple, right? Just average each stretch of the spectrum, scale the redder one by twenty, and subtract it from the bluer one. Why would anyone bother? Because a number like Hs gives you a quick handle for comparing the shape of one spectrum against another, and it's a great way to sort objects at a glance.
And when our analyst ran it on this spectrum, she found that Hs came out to -214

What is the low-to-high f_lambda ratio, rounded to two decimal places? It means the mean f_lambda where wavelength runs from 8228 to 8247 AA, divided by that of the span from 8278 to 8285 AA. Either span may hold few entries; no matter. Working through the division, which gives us 1.01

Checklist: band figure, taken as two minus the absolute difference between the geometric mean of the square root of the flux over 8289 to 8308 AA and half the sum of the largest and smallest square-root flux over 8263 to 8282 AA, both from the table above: 1.999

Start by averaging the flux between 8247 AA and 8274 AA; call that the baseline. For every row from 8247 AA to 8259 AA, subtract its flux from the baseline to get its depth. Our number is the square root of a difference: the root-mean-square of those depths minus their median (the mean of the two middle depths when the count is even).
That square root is 0.12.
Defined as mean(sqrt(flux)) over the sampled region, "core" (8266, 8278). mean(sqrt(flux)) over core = 3.36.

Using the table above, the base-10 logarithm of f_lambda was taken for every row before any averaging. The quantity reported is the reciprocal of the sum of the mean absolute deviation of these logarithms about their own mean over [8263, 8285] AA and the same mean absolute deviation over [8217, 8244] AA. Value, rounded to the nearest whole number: 85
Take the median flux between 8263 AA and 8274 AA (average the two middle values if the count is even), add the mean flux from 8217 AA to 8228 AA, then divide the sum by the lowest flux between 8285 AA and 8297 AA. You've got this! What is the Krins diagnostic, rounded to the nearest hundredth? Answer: 2.00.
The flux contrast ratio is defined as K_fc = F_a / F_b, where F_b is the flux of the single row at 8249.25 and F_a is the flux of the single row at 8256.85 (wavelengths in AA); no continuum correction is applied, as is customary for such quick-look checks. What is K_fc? 1.021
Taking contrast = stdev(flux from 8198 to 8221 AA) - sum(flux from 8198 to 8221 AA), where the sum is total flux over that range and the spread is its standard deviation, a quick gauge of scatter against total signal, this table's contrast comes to -67.2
